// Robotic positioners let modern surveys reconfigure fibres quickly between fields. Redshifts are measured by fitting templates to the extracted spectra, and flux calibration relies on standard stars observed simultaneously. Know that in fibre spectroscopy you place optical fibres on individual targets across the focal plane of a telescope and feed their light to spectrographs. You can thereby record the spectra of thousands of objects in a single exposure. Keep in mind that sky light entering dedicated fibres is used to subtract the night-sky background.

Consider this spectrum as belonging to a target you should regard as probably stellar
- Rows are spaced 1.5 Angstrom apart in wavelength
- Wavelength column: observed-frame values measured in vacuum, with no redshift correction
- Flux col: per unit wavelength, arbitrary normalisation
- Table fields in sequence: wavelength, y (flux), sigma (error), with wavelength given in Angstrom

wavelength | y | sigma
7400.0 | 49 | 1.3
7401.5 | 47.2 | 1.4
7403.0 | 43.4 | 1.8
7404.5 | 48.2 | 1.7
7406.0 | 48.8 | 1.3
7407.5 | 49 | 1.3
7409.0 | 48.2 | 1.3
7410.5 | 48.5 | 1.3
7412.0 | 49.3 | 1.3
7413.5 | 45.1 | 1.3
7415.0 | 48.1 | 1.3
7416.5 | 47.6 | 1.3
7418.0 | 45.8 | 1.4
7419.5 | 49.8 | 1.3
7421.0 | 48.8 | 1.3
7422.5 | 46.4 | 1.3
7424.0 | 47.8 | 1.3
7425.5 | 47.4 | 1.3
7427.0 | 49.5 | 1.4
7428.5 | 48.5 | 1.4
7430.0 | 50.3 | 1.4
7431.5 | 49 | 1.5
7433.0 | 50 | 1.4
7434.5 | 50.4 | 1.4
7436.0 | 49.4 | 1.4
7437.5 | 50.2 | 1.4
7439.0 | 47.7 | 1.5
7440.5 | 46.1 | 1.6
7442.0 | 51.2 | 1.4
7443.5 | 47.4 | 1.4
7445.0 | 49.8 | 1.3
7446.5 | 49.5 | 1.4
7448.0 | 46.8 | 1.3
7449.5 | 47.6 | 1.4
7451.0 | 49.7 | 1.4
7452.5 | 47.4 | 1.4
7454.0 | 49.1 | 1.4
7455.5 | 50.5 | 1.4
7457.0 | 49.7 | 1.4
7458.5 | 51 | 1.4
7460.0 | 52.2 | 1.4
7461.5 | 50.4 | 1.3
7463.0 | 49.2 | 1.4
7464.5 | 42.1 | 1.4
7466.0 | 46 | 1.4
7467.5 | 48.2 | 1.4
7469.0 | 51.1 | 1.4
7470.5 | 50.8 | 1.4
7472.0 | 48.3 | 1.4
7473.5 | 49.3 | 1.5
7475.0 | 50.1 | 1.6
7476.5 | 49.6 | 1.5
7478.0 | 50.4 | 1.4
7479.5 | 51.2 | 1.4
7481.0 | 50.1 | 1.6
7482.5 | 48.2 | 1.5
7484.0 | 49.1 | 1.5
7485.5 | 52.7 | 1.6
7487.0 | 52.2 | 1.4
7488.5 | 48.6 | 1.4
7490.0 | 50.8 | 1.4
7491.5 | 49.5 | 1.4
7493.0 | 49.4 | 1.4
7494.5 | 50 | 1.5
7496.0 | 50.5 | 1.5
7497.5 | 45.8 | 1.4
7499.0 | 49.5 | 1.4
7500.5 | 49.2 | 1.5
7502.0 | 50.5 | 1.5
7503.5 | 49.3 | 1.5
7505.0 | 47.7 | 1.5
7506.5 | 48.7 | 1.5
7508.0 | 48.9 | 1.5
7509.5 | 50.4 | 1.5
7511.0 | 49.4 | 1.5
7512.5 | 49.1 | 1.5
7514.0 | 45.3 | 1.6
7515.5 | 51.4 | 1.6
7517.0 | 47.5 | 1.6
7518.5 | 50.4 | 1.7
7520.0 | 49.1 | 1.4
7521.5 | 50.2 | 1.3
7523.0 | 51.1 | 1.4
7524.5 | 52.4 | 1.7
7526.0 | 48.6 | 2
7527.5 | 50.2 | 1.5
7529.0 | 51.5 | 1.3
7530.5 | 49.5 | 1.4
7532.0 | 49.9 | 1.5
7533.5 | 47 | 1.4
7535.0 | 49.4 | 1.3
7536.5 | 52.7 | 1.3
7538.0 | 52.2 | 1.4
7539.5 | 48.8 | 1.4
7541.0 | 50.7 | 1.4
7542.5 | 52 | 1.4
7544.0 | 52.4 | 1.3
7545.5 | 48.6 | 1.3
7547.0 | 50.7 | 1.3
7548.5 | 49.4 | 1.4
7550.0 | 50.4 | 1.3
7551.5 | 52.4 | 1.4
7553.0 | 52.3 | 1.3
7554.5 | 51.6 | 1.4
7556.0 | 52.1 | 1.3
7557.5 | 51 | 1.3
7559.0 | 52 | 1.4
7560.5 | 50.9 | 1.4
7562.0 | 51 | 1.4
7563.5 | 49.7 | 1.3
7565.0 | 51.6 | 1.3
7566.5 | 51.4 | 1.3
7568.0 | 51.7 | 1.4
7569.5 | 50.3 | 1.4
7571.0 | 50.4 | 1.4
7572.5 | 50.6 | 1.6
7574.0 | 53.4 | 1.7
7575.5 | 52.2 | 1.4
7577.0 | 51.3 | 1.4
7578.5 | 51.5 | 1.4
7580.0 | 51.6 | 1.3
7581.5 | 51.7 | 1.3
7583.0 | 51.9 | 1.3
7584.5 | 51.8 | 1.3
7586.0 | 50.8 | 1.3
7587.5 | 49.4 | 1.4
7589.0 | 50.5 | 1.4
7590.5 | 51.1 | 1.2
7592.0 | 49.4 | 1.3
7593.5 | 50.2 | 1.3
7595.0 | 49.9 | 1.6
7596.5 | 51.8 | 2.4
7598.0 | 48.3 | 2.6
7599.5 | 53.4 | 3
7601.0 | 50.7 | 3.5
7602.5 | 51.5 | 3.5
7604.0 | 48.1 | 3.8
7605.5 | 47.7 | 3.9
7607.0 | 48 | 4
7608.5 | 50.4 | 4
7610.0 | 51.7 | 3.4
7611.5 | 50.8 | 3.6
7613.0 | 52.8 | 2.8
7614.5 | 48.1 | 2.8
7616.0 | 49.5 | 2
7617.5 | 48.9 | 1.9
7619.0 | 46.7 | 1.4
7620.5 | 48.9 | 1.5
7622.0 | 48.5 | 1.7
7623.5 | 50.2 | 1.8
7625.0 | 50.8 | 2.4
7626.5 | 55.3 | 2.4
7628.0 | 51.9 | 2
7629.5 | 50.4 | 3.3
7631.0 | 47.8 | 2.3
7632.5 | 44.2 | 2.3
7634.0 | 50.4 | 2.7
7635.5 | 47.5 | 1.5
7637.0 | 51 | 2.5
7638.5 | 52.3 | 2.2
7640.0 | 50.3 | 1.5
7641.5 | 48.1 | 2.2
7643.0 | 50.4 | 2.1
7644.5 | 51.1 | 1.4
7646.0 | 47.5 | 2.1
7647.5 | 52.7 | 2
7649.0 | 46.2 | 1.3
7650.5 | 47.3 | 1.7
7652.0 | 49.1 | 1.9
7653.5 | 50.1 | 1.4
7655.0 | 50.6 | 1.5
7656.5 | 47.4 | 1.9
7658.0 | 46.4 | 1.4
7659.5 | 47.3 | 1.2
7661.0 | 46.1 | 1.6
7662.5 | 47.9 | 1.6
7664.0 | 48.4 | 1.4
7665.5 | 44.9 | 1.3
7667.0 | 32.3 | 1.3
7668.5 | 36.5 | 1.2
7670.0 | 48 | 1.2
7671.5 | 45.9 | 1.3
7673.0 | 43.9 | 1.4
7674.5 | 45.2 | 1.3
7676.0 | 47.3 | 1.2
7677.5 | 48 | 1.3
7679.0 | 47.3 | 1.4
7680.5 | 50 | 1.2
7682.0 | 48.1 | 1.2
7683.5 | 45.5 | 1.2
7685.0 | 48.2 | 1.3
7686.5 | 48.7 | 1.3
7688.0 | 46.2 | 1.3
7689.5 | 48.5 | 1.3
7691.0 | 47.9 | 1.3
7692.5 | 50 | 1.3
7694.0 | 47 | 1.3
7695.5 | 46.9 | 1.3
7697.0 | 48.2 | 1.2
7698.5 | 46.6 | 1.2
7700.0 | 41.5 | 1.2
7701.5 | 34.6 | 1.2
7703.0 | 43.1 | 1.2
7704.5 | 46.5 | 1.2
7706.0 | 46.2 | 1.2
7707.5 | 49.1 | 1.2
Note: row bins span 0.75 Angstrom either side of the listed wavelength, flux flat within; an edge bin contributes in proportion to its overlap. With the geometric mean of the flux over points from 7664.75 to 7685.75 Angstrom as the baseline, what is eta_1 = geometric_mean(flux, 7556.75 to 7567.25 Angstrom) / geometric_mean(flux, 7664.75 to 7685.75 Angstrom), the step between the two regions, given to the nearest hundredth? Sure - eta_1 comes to 1.14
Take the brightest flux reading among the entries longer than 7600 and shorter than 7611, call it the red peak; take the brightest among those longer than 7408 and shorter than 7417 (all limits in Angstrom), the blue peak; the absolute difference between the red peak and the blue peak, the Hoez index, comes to 2.4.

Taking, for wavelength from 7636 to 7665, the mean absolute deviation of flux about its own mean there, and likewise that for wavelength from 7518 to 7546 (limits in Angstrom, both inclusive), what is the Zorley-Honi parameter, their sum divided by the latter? 2.4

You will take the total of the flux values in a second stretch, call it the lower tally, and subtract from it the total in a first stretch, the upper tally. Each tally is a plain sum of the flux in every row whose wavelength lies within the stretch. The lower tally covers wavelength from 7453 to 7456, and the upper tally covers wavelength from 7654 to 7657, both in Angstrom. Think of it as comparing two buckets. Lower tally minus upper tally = 1.6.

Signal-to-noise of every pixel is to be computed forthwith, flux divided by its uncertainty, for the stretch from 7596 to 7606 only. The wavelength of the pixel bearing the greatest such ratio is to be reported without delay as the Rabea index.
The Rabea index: 7596.5 Angstrom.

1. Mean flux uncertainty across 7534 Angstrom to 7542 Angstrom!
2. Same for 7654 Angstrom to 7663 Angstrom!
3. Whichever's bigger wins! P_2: 1.53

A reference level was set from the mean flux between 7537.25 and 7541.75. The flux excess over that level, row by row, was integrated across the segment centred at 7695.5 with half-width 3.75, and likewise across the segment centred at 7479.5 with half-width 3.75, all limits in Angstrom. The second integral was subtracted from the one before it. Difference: -16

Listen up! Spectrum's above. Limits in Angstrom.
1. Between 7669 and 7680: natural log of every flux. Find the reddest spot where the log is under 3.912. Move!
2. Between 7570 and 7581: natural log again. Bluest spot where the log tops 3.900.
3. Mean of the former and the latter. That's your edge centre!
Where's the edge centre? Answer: 7625.0 Angstrom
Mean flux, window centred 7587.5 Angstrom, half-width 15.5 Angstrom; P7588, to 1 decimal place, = 51.1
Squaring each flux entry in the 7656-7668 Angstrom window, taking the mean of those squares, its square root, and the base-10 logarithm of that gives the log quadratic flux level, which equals 1.66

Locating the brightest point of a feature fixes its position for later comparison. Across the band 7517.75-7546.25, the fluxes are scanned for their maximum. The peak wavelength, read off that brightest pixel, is 7536.5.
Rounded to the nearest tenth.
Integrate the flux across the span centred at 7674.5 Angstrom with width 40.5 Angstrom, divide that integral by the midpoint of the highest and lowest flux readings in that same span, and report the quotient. 45.4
